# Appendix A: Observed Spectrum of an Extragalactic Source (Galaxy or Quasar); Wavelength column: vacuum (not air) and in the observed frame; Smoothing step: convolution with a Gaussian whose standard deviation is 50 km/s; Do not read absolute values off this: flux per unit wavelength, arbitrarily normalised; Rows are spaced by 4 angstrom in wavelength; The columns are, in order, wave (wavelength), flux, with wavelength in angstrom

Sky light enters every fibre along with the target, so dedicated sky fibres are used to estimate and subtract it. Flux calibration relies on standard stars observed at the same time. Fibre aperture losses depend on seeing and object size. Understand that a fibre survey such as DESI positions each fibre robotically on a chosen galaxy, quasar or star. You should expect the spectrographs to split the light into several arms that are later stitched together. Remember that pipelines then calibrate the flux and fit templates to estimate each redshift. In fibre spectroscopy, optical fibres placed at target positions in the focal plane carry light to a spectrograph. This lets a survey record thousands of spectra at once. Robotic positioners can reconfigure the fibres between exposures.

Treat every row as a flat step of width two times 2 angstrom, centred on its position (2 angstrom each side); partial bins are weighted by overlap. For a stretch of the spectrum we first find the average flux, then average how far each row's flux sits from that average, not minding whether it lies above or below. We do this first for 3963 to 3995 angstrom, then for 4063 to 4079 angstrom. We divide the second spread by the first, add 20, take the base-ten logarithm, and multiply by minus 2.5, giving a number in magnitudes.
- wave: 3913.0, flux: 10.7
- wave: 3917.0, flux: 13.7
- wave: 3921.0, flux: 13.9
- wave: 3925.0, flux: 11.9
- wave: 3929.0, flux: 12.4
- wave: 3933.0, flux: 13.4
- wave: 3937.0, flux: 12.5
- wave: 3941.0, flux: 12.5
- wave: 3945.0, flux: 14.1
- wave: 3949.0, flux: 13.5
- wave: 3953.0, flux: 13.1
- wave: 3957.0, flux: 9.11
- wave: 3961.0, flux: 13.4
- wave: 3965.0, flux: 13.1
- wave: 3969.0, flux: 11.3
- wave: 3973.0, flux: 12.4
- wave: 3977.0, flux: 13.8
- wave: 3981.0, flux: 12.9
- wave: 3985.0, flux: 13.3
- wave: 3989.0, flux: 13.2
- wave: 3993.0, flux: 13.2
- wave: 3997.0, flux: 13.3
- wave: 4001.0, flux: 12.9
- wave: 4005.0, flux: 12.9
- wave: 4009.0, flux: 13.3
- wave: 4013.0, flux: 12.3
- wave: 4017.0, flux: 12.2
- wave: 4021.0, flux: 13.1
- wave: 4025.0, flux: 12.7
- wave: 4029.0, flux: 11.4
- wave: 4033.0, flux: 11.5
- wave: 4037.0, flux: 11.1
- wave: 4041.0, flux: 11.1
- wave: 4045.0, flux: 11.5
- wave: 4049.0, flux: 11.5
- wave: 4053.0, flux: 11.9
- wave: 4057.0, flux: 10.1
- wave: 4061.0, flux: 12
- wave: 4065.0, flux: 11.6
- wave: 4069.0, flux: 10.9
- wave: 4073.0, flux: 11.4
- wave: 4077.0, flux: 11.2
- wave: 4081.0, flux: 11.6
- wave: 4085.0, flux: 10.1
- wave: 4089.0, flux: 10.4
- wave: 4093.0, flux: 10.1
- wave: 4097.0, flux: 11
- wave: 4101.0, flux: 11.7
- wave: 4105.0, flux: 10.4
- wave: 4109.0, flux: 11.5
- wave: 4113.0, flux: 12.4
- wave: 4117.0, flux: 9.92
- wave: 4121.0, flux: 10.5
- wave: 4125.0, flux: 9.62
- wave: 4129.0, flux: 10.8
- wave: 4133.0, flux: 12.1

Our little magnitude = -3.28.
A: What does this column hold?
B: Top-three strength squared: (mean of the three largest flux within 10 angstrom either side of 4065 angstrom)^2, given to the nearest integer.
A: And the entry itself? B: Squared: 136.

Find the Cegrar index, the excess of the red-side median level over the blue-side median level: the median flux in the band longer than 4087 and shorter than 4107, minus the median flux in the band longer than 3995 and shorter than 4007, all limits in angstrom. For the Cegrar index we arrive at -2.5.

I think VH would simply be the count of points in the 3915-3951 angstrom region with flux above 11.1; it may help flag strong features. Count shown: 9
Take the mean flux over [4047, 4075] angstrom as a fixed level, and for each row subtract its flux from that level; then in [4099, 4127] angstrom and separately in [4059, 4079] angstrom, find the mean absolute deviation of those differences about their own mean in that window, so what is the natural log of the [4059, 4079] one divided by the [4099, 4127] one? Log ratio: -1.0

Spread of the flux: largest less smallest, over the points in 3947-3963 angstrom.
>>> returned 4.4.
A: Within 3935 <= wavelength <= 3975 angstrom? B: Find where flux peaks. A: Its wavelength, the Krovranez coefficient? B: 3945.0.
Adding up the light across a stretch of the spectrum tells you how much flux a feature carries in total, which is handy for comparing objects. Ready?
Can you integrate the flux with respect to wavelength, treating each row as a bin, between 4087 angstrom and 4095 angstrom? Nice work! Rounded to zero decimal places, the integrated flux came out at 82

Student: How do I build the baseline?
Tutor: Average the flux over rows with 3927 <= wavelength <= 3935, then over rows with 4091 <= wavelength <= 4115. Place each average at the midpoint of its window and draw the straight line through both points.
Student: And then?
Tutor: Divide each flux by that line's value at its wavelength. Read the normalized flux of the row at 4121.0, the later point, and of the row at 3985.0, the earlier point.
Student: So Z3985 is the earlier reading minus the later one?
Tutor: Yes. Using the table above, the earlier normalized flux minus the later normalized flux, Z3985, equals 0.12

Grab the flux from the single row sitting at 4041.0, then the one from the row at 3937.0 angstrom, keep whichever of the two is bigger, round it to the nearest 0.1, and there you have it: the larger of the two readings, 12.5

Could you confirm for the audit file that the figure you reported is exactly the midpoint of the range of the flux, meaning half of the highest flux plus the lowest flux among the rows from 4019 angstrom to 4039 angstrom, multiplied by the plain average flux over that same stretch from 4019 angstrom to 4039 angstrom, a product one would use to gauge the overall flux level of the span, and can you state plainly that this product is 145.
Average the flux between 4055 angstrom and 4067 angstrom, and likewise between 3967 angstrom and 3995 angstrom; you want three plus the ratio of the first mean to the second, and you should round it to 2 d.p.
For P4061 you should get 3.87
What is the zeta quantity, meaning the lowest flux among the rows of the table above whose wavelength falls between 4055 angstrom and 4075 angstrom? 10.1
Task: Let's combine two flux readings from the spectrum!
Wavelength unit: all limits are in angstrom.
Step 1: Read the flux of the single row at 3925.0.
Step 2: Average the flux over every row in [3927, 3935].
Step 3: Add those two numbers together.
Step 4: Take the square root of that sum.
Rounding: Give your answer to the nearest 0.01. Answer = 4.98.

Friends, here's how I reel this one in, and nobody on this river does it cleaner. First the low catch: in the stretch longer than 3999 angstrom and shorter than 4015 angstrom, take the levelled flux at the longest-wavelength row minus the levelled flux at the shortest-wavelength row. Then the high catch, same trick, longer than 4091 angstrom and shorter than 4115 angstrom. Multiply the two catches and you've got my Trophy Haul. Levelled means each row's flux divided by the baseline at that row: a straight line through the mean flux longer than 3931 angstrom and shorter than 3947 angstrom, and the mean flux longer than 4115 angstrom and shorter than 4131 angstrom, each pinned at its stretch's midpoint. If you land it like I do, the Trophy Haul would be -0.008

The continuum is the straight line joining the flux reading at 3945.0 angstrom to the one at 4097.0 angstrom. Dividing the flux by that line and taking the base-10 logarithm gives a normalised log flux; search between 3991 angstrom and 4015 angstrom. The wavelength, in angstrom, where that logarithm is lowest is 4013.0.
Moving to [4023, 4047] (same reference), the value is 4037.0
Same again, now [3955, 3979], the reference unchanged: 3957.0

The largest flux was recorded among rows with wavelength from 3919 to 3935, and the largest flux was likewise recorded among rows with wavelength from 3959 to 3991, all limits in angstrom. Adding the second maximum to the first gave 27.7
